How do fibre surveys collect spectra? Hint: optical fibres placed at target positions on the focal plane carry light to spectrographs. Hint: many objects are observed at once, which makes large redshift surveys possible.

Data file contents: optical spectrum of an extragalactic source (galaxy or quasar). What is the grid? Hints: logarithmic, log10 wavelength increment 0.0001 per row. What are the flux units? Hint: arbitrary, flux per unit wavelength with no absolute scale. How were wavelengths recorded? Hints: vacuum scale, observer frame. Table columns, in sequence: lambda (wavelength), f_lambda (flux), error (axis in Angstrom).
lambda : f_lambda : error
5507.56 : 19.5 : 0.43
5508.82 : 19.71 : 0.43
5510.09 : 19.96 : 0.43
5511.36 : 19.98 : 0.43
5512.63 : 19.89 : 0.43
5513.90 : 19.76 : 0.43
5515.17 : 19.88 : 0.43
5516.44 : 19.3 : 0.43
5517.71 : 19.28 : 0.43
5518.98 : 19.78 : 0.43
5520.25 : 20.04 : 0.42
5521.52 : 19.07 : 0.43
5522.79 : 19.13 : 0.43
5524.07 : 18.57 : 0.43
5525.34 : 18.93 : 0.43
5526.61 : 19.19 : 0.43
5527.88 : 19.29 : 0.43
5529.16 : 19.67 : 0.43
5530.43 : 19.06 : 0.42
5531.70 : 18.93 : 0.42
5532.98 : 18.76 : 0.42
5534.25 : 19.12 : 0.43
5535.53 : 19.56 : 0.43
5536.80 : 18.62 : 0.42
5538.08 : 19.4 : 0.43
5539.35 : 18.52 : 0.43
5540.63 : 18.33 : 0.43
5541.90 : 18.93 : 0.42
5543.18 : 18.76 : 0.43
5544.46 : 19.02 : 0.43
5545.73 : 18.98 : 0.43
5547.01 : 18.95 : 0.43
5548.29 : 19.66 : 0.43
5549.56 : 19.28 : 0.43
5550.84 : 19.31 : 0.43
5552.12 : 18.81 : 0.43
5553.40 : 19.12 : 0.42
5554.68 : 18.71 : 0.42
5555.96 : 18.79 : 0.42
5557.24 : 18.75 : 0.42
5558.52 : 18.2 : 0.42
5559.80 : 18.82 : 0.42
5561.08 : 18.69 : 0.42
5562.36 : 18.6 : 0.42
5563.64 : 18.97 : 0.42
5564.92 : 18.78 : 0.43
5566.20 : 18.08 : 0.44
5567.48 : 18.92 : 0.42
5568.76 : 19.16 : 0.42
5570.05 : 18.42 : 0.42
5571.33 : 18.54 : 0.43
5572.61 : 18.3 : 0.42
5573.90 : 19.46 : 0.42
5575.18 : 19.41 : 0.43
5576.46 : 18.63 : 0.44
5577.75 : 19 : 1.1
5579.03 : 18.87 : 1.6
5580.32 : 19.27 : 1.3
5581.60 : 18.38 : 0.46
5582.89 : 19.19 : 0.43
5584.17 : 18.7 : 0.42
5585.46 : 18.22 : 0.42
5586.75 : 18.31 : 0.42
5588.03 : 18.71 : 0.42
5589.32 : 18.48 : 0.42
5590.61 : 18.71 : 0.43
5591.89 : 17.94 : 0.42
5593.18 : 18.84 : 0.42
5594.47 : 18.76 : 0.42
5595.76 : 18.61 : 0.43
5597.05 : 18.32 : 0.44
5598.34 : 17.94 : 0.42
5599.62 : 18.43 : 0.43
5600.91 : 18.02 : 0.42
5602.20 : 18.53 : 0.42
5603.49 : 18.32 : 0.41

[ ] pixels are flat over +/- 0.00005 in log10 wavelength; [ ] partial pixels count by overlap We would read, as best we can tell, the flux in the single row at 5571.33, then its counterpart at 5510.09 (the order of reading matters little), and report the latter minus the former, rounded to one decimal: 1.4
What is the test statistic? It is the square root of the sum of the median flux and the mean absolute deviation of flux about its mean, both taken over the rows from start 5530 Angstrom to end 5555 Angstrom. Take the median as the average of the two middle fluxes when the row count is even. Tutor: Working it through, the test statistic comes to 4.38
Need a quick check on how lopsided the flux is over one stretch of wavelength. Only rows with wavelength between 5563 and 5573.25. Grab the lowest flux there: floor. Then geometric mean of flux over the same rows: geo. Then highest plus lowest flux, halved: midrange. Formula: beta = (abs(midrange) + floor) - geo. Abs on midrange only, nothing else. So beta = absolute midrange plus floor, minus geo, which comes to 18.1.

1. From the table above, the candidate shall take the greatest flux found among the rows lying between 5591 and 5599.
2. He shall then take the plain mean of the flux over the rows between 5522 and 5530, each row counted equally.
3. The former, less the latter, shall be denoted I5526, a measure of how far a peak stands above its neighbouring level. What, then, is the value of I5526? -0.3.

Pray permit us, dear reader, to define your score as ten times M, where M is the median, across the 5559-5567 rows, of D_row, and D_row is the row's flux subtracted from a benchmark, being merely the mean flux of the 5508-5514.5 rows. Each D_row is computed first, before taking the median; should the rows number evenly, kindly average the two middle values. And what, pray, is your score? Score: 11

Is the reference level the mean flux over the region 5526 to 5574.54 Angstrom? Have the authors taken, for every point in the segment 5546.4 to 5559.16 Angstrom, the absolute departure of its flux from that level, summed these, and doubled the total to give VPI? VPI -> 6.1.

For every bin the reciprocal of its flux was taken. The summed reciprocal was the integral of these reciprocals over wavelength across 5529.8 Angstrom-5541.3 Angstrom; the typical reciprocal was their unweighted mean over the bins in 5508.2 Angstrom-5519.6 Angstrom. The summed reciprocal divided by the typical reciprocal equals 12.0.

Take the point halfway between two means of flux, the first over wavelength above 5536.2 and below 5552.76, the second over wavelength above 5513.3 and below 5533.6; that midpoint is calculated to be 19.1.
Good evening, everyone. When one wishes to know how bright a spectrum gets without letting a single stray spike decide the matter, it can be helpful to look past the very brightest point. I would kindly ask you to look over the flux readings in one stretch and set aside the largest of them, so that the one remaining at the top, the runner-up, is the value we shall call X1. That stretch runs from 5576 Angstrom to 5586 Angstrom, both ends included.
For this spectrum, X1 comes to 19.19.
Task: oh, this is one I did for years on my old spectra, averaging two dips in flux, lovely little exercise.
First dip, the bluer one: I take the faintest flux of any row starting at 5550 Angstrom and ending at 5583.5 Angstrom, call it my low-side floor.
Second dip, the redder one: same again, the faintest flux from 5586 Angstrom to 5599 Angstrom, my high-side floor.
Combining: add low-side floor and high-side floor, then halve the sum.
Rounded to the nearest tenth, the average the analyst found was 18.0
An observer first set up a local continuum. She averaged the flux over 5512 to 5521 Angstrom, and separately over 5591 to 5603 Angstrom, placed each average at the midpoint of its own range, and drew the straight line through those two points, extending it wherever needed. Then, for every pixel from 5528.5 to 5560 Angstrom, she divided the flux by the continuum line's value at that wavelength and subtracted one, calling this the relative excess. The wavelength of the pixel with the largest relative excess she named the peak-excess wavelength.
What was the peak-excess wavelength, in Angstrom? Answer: 5548.29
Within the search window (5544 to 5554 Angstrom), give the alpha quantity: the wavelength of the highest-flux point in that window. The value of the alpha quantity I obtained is 5548.29 Angstrom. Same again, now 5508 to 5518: 5511.36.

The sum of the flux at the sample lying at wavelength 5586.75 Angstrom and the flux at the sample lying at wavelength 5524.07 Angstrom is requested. 36.9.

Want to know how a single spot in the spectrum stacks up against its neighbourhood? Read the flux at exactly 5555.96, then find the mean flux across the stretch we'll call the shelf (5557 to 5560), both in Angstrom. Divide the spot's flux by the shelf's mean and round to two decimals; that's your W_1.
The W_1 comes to 1.01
